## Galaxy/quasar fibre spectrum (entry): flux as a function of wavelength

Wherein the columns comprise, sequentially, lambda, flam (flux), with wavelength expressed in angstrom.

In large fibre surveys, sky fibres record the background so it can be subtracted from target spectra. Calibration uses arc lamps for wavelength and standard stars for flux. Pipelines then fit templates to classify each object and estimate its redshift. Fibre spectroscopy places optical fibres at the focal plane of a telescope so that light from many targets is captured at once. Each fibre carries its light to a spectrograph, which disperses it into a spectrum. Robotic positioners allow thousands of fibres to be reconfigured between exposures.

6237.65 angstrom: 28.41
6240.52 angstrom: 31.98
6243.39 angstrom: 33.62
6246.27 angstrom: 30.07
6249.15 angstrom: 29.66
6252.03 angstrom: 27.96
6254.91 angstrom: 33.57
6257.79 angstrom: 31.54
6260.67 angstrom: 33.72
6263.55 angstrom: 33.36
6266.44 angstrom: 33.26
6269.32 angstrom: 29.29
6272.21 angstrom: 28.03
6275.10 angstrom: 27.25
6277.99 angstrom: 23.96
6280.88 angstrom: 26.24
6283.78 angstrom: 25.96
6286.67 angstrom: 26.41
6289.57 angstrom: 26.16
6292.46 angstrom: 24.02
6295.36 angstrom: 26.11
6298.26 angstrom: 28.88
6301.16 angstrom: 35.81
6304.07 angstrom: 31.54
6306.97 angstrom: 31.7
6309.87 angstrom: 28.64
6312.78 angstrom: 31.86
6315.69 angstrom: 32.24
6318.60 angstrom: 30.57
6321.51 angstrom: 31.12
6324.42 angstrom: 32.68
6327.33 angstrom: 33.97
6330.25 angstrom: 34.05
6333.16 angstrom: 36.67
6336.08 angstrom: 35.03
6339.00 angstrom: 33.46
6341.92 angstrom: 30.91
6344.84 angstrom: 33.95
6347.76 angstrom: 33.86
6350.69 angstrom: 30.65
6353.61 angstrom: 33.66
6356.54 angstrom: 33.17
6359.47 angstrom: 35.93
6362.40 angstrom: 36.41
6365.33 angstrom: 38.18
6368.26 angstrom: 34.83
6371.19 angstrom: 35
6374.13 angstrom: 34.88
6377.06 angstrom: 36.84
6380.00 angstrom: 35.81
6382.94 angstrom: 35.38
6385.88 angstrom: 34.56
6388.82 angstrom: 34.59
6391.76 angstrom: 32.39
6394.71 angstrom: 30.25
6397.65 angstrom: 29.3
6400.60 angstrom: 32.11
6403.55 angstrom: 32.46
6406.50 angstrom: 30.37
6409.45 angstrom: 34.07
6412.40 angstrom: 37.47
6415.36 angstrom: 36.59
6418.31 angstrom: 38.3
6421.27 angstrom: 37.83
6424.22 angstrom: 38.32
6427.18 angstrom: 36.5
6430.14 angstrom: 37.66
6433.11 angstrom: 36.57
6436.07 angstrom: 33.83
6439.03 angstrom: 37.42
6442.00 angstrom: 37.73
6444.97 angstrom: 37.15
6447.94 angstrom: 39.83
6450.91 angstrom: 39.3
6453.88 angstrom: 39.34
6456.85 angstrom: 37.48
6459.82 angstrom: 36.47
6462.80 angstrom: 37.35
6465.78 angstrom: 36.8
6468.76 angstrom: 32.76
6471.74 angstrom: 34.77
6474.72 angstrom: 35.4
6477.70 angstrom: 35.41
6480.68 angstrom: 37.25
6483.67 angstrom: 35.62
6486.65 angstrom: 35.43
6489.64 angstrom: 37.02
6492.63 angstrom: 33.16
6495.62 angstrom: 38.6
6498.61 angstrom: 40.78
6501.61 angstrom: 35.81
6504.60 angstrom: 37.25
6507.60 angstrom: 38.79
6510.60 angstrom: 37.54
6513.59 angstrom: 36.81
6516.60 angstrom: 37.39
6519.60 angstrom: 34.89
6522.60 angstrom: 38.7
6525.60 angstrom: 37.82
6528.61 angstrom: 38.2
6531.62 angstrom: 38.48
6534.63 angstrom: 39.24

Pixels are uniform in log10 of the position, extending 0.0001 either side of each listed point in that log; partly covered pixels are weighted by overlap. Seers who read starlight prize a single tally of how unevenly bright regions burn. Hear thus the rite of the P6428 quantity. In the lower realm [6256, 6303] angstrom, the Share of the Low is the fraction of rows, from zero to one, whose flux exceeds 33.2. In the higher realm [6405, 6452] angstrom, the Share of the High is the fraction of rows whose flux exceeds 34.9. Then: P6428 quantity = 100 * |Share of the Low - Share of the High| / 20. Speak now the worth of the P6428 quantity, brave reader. 2.8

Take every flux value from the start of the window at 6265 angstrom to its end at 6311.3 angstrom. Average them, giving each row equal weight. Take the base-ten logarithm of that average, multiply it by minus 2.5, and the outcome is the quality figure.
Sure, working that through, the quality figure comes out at -3.63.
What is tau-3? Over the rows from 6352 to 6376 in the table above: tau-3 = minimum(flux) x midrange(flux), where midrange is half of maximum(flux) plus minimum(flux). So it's 1183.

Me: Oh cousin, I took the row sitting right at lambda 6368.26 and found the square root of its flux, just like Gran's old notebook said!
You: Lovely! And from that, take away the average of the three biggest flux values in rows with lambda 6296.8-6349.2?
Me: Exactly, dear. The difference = -29.9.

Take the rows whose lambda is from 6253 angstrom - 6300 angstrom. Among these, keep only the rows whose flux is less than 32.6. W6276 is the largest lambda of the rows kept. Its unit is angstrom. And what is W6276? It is 6298.26 angstrom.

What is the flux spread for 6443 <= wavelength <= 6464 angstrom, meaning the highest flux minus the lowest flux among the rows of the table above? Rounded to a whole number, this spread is 3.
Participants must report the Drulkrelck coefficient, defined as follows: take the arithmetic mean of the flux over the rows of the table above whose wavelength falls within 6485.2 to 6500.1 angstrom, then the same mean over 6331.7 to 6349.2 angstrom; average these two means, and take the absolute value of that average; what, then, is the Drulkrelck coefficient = 35.5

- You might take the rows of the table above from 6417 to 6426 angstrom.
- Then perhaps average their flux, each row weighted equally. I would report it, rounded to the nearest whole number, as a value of 38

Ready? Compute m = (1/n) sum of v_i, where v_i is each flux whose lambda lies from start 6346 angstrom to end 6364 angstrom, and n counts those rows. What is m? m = 34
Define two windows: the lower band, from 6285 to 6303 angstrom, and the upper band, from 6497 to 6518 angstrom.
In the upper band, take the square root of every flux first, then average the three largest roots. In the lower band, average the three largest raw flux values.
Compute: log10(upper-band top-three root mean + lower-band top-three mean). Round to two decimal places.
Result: 1.56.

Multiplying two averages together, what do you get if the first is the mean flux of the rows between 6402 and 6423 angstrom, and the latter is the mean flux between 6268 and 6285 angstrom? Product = 946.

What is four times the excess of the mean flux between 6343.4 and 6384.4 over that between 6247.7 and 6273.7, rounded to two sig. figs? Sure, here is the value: 15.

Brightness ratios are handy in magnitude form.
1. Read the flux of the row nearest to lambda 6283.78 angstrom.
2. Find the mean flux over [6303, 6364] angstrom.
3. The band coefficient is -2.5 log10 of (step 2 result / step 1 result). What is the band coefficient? -0.26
